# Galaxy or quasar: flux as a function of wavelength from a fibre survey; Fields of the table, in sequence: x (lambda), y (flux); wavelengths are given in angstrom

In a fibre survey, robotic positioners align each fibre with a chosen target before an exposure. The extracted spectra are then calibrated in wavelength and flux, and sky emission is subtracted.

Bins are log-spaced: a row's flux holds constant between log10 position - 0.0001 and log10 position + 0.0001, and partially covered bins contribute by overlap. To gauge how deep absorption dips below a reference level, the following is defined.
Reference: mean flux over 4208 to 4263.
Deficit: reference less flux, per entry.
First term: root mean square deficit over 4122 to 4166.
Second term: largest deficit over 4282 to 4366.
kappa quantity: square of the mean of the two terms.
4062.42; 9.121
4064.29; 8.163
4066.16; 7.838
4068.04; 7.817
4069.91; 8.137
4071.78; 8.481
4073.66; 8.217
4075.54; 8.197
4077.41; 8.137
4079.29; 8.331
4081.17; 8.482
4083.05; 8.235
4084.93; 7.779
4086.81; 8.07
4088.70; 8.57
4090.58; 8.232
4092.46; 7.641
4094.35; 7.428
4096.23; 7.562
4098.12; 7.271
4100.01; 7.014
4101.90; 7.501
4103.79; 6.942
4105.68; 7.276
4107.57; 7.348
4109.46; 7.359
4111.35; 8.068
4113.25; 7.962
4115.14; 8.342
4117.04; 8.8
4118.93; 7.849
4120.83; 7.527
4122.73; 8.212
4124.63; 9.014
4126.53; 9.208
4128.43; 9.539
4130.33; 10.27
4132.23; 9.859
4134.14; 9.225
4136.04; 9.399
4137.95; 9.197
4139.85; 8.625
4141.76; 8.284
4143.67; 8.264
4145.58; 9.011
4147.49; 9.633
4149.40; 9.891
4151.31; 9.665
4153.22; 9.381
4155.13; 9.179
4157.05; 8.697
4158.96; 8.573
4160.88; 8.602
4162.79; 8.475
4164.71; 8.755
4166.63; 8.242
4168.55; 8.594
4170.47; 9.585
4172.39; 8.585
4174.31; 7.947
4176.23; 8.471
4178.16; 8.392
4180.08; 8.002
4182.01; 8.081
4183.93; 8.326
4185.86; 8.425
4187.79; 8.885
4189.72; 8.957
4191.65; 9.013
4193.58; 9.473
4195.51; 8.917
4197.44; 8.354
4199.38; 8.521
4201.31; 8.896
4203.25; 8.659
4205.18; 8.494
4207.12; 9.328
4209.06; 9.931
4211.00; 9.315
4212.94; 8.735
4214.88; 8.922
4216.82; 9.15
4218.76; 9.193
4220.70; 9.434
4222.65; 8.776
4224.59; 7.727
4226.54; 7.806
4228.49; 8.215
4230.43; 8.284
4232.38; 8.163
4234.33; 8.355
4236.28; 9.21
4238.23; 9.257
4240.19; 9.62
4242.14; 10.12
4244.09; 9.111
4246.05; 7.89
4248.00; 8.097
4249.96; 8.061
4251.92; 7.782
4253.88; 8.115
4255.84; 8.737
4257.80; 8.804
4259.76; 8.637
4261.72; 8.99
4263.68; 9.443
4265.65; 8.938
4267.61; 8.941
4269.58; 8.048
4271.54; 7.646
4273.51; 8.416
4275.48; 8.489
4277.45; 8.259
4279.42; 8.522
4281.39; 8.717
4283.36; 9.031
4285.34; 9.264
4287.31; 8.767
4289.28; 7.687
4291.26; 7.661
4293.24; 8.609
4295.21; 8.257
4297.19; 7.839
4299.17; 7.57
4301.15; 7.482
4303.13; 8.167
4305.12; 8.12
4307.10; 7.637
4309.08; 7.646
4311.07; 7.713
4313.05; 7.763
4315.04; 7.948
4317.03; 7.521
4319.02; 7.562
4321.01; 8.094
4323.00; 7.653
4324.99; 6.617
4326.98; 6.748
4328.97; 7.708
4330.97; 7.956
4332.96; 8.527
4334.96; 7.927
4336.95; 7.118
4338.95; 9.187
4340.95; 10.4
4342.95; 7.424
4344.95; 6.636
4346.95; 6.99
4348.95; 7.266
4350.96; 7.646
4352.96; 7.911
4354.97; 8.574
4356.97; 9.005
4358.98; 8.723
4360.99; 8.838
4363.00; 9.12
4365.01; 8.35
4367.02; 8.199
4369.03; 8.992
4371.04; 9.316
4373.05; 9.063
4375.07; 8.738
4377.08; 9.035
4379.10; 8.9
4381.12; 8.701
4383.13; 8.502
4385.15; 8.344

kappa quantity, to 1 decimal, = 1.9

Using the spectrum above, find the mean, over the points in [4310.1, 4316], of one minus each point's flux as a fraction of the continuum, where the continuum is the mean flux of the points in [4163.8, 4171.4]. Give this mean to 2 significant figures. 0.11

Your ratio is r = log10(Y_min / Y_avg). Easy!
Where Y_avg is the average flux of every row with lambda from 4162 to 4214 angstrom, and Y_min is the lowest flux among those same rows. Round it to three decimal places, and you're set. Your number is -0.040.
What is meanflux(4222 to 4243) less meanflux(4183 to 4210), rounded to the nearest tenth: -0.2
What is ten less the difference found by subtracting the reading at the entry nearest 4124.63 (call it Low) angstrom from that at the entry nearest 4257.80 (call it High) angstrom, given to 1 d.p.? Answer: 10.2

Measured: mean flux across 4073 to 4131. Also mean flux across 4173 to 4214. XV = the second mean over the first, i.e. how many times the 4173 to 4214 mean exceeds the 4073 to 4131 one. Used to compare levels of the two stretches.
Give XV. 1.08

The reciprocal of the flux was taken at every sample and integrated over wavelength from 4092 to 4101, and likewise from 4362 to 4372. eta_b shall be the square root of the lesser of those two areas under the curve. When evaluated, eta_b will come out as 1.07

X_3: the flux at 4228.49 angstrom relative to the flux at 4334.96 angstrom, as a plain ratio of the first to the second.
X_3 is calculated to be 1.04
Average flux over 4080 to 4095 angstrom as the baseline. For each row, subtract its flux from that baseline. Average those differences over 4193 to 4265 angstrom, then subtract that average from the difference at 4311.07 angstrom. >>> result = 1.1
